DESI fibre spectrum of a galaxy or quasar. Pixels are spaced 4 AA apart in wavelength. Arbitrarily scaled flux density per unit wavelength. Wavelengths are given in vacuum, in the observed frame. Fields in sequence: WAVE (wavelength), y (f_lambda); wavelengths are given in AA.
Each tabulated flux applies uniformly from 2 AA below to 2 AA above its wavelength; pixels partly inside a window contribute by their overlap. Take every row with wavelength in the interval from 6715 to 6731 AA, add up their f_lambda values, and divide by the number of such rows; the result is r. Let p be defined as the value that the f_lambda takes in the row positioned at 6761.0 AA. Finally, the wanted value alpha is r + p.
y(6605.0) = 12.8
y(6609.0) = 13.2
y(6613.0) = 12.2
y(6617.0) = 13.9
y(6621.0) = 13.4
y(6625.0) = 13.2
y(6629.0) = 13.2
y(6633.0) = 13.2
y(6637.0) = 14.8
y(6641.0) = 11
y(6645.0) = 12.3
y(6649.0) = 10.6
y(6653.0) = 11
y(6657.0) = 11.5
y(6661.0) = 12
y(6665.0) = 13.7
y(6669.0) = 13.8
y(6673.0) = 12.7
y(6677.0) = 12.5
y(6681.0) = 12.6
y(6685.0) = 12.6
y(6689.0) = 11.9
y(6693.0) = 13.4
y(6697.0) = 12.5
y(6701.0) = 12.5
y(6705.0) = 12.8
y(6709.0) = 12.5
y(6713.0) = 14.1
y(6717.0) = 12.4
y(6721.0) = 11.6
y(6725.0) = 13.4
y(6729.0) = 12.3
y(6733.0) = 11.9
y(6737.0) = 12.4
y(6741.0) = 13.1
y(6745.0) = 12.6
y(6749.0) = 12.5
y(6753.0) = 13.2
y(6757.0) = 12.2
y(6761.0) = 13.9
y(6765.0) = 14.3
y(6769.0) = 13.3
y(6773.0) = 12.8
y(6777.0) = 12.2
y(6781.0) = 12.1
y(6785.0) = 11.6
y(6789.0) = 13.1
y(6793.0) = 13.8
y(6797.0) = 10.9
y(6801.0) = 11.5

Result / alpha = 26.3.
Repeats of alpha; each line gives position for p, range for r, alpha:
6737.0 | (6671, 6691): 24.9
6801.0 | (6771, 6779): 24.0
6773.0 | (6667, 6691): 25.5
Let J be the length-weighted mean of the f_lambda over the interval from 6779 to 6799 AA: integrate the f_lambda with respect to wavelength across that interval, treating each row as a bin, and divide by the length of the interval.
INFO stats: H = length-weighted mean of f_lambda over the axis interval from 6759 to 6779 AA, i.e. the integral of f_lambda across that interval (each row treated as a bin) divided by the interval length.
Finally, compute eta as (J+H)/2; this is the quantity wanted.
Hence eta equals 12.8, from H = 13.3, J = 12.30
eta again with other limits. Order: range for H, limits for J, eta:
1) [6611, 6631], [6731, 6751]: 12.8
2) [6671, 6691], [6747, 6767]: 12.8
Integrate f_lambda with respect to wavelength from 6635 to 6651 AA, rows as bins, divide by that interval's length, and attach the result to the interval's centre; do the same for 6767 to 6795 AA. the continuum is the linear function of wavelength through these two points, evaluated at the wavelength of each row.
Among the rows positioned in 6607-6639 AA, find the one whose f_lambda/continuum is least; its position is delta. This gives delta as 6613.0 AA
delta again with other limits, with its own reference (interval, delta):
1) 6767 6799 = 6797.0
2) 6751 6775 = 6757.0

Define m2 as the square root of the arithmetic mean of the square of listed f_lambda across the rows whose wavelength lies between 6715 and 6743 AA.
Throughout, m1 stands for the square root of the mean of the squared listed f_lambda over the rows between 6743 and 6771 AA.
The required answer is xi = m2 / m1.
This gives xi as 0.95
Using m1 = 13.2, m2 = 12.5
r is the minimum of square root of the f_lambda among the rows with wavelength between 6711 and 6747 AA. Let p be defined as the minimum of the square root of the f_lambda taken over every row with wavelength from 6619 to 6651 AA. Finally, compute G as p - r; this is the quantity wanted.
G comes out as -0.15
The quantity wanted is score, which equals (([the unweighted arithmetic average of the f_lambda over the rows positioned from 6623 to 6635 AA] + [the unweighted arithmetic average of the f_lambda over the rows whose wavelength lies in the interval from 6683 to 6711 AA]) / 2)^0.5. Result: 3.59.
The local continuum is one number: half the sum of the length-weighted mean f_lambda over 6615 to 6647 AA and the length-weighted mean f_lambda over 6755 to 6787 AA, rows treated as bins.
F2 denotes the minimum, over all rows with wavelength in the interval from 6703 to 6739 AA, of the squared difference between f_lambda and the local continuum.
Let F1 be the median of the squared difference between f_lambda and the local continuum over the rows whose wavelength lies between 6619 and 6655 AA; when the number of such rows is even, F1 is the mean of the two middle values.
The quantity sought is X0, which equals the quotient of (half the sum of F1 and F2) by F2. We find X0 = 9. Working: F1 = 0.4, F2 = 0.026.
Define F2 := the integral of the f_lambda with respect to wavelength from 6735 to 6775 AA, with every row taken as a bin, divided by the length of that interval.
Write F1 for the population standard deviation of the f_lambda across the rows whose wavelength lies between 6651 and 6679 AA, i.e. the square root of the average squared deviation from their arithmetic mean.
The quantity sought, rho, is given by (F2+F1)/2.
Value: 7.00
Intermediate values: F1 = 1.0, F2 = 13.0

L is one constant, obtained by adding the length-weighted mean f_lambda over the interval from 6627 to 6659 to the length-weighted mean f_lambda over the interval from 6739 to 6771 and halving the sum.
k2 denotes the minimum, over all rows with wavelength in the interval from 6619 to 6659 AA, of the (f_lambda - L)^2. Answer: 0.136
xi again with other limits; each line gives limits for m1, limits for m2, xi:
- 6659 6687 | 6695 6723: 0.98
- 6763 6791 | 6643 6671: 0.95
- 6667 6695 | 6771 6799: 0.97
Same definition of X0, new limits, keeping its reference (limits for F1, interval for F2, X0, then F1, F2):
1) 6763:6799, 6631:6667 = 7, 0.7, 0.056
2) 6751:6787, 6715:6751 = 16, 0.6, 0.019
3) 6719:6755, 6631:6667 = 2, 0.2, 0.056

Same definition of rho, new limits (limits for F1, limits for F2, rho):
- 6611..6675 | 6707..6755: 6.92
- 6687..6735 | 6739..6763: 6.80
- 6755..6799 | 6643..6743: 6.74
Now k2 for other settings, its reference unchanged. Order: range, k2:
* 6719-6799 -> 0.005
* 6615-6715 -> 0.001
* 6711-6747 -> 0.005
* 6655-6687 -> 0.001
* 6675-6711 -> 0.005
